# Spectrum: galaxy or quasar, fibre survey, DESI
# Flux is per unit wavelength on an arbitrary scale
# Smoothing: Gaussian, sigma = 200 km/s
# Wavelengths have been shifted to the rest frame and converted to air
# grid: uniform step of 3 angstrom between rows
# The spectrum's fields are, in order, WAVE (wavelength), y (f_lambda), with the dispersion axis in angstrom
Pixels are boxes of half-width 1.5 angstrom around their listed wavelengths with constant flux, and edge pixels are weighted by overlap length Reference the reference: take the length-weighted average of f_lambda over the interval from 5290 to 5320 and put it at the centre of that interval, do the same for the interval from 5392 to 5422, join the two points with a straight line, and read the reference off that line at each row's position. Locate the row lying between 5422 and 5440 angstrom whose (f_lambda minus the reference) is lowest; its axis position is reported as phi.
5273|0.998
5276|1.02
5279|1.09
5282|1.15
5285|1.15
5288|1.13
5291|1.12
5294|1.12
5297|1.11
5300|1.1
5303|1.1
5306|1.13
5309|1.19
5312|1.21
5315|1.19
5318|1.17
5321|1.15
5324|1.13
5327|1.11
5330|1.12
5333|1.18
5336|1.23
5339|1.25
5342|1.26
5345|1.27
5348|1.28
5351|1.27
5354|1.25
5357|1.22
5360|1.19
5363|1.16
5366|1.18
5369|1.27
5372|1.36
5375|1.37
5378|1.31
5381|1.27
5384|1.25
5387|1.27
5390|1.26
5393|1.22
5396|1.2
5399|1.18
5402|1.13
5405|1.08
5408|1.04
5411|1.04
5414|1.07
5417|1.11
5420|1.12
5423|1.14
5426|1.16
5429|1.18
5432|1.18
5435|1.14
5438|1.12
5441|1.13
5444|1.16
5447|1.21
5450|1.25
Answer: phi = 5438 angstrom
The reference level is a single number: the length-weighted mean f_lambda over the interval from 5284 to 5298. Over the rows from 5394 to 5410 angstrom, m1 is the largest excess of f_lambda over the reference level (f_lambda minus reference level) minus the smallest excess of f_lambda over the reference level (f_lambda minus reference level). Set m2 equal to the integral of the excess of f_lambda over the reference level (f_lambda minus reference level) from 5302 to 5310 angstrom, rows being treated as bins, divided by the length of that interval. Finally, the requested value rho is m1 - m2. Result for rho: 0.15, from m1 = 0.16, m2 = 0.01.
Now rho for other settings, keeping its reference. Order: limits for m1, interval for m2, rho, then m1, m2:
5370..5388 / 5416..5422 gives 0.13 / 0.12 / -0.01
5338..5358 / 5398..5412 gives 0.09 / 0.06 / -0.03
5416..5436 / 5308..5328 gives 0.03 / 0.07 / 0.04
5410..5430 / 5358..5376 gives 0.01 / 0.14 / 0.13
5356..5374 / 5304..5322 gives 0.15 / 0.20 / 0.05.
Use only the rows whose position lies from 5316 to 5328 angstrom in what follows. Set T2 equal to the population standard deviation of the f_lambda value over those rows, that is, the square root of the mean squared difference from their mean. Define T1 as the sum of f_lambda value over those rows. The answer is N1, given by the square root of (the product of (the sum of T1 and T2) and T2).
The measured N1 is 0.320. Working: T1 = 4.6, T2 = 0.022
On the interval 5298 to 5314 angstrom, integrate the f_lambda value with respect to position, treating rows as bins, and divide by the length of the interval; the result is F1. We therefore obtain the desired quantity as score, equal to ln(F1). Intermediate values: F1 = 1.15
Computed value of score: 0.14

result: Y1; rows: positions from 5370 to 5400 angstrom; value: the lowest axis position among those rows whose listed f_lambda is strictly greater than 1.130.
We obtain 5372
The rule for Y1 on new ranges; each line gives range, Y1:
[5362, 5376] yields 5363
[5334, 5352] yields 5336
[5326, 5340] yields 5333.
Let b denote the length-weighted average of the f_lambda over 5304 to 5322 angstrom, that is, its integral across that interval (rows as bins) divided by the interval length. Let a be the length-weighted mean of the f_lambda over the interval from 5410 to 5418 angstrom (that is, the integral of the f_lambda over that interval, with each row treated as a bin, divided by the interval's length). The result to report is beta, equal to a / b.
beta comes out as 0.92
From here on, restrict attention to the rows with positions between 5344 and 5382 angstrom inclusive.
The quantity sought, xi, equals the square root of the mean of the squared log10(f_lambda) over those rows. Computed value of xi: 0.103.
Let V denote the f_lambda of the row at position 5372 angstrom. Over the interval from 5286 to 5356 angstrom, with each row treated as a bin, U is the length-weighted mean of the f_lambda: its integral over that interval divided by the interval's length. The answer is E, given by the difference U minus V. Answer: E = -0.18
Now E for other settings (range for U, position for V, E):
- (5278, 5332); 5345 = -0.13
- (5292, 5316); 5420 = 0.02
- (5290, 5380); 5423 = 0.06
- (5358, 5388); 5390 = 0.00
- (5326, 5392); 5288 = 0.11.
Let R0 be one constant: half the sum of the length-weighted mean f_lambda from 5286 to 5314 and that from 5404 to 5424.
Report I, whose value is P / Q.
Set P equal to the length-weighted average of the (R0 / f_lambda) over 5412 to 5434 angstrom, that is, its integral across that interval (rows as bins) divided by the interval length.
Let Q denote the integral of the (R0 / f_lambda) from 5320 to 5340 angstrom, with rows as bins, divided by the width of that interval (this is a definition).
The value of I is 1.03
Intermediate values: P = 0.979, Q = 0.954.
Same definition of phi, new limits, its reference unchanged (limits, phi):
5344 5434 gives 5408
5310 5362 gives 5327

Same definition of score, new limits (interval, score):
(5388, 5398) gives 0.20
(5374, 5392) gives 0.25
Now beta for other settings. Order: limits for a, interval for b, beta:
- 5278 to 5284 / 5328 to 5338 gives 0.96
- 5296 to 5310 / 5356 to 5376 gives 0.90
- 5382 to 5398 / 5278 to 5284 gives 1.10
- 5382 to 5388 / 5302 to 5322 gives 1.08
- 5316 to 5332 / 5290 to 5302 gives 1.02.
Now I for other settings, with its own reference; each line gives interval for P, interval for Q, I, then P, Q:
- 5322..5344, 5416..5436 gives 0.97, 0.940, 0.967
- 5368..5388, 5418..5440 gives 0.88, 0.854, 0.968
